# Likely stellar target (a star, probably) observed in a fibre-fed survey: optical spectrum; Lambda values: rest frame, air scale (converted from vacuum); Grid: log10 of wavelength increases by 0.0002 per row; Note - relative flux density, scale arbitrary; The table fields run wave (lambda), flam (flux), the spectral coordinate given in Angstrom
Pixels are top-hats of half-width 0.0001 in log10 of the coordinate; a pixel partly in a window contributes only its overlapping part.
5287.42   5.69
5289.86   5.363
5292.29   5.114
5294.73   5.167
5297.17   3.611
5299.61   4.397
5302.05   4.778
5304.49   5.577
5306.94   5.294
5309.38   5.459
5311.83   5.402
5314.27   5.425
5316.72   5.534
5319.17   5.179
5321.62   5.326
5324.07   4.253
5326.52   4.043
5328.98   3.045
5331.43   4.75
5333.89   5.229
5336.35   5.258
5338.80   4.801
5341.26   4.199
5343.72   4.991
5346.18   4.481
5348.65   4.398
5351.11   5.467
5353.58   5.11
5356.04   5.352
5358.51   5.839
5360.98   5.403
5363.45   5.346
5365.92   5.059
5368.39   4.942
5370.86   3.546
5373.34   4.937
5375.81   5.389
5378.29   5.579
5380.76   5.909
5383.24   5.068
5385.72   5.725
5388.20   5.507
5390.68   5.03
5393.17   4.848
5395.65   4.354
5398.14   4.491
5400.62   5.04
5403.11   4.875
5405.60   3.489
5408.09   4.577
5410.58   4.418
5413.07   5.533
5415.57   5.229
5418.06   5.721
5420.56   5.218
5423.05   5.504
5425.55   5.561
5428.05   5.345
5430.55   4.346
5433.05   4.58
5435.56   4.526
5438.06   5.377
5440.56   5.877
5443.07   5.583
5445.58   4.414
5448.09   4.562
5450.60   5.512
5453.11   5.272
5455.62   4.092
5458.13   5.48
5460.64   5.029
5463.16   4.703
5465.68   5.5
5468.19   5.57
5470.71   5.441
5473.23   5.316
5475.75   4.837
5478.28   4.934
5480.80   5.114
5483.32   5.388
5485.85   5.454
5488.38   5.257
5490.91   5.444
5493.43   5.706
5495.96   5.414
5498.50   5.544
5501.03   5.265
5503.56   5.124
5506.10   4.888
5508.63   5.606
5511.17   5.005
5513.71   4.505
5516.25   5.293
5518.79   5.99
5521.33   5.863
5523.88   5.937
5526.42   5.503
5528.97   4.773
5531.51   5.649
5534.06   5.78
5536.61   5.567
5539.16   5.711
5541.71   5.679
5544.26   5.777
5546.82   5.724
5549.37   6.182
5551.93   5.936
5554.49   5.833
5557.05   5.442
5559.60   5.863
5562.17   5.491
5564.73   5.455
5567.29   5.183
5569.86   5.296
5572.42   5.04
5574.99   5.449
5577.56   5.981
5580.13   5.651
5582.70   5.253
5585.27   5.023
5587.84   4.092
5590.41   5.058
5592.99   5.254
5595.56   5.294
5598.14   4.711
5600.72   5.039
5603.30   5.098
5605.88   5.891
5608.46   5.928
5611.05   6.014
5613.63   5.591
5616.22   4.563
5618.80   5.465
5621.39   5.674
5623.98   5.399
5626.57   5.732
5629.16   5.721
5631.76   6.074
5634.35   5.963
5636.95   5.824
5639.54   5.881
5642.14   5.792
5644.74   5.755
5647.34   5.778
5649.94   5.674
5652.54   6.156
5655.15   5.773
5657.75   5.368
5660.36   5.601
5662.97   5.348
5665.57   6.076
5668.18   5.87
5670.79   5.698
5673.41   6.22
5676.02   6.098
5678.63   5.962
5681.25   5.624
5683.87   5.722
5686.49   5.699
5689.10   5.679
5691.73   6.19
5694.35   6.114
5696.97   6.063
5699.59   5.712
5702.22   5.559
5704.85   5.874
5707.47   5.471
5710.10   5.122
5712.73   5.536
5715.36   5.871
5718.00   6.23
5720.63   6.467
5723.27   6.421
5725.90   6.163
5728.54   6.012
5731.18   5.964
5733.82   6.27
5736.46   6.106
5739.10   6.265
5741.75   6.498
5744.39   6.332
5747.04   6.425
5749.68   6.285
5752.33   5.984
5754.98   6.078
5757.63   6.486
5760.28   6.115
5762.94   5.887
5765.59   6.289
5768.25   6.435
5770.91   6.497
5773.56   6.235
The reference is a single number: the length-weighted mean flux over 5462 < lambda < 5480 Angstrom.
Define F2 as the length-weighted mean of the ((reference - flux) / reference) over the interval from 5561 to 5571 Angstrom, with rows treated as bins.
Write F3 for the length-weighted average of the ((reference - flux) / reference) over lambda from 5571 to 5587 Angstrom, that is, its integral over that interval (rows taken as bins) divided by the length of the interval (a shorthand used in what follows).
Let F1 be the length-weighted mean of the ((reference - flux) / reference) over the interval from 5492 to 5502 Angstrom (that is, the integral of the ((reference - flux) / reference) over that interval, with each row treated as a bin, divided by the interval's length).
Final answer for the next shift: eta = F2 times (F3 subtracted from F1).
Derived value 0.001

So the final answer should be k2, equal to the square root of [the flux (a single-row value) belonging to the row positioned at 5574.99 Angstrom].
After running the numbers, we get 2.33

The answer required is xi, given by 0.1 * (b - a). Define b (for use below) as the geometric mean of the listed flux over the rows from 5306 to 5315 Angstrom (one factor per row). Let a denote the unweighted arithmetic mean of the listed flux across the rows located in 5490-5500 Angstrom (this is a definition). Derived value -0.01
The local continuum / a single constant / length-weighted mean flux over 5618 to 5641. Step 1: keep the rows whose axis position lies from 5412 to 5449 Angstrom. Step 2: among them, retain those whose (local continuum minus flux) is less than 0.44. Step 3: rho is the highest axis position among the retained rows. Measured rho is 5443.07 Angstrom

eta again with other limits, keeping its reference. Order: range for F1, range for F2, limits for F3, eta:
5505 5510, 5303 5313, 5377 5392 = -0.002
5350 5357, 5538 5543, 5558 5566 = -0.006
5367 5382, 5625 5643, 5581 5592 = 0.004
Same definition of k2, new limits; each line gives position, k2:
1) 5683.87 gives 2.39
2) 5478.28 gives 2.22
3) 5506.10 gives 2.21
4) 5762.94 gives 2.43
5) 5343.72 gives 2.23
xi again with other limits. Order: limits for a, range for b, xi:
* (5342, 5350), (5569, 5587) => 0.08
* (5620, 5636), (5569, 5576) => -0.05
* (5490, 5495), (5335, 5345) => -0.08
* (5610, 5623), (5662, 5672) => 0.03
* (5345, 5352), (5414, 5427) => 0.07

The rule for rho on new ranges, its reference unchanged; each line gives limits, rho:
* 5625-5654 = 5652.54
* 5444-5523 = 5521.33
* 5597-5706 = 5704.85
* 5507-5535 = 5534.06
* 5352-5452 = 5450.60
